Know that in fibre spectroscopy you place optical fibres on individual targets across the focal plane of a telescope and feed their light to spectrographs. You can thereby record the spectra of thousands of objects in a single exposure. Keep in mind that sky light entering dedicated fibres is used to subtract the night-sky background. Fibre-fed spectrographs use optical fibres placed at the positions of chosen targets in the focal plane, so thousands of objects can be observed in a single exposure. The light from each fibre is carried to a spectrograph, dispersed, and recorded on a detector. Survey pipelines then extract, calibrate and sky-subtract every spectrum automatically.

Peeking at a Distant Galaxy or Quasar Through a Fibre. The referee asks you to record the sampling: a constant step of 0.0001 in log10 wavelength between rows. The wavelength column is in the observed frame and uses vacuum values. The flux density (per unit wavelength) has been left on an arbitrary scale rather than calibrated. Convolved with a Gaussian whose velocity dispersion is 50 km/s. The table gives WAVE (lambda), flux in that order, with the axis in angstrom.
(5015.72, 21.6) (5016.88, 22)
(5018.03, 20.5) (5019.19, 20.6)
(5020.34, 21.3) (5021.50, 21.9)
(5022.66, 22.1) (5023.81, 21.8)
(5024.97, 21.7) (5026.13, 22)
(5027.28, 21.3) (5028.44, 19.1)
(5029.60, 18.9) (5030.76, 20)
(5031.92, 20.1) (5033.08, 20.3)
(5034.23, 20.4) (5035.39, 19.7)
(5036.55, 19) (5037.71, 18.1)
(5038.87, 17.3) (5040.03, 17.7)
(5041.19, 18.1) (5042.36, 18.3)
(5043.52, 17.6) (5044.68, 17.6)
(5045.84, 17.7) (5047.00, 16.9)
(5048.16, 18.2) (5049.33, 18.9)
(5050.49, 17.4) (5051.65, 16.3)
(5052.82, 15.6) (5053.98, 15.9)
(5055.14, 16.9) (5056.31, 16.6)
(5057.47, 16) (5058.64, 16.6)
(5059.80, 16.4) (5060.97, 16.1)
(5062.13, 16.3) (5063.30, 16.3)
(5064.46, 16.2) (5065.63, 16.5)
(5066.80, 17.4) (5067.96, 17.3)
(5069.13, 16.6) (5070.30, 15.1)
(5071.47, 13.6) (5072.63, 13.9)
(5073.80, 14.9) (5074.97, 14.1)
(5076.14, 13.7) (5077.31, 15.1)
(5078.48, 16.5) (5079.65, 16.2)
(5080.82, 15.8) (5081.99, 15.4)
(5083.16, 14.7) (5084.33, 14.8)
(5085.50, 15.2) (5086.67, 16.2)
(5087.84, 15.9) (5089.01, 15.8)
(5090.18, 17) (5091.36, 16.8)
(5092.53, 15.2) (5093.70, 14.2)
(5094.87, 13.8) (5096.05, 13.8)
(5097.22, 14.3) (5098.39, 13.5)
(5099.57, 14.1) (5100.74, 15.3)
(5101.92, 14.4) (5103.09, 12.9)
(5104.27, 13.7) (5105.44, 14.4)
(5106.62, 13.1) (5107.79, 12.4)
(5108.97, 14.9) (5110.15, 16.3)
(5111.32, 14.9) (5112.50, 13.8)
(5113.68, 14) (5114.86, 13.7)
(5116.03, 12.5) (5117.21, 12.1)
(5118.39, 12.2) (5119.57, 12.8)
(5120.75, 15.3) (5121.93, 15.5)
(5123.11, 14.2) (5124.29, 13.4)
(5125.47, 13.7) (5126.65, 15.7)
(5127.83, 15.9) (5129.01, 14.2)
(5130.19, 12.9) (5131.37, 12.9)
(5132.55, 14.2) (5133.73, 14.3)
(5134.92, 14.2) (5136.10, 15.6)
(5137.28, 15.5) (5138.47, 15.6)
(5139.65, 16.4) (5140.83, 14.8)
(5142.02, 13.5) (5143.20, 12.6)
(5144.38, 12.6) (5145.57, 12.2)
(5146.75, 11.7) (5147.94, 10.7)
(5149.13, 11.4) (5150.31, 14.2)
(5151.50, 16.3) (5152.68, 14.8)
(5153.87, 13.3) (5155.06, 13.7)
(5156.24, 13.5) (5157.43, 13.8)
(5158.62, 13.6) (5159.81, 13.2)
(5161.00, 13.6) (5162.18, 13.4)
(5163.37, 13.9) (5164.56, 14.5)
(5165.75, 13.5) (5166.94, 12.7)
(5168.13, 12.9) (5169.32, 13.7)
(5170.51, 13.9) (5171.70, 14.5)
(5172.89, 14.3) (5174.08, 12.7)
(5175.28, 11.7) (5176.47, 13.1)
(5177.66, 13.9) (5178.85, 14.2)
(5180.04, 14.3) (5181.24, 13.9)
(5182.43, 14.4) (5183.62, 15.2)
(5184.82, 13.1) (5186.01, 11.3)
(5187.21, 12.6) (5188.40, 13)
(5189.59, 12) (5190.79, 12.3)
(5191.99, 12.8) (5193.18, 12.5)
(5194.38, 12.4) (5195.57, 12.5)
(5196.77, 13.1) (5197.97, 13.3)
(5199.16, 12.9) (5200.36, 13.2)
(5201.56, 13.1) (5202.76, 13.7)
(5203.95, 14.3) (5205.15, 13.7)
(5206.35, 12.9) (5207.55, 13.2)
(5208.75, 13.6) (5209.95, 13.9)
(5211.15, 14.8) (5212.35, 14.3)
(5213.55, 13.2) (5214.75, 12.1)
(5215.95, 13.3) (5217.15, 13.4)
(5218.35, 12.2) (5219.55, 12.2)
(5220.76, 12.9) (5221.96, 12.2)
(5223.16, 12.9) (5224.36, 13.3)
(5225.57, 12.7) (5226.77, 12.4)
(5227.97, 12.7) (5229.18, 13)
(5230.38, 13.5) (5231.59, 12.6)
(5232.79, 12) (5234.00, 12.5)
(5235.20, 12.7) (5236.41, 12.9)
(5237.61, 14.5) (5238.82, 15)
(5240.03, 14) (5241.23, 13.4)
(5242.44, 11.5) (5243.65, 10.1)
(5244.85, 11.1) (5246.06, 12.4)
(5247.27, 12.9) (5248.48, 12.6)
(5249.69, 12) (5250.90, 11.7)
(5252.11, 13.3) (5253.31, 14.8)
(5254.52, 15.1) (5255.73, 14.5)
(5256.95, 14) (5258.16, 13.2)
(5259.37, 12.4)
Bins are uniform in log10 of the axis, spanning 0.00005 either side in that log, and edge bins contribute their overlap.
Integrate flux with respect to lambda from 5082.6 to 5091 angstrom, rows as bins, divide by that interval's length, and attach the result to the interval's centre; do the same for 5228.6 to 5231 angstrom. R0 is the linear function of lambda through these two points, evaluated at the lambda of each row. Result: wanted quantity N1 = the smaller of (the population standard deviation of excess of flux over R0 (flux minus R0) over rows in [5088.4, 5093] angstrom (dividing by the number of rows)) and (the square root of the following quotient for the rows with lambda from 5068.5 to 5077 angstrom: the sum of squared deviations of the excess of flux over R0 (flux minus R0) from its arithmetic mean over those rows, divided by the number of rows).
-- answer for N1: 0.73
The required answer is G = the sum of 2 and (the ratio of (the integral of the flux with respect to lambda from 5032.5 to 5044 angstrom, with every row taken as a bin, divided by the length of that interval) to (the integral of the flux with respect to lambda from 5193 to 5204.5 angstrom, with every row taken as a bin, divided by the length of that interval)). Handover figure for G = 3.42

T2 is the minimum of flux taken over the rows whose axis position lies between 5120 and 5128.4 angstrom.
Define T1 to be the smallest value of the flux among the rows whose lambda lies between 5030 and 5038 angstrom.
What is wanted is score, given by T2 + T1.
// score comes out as 31.5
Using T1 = 18.1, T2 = 13.4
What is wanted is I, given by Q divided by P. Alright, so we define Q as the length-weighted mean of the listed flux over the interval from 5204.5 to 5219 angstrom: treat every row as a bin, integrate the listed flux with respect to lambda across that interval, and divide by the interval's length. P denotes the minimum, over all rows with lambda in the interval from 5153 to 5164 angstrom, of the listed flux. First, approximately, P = 13.2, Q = 13.4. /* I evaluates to 1.0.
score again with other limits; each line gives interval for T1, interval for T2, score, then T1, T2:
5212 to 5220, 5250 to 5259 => 23.8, 12.1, 11.7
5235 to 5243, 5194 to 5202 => 23.9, 11.5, 12.4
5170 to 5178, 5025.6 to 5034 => 30.6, 11.7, 18.9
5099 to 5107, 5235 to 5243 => 24.4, 12.9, 11.5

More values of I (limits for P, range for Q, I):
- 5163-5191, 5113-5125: 1.2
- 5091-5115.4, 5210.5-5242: 1.1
